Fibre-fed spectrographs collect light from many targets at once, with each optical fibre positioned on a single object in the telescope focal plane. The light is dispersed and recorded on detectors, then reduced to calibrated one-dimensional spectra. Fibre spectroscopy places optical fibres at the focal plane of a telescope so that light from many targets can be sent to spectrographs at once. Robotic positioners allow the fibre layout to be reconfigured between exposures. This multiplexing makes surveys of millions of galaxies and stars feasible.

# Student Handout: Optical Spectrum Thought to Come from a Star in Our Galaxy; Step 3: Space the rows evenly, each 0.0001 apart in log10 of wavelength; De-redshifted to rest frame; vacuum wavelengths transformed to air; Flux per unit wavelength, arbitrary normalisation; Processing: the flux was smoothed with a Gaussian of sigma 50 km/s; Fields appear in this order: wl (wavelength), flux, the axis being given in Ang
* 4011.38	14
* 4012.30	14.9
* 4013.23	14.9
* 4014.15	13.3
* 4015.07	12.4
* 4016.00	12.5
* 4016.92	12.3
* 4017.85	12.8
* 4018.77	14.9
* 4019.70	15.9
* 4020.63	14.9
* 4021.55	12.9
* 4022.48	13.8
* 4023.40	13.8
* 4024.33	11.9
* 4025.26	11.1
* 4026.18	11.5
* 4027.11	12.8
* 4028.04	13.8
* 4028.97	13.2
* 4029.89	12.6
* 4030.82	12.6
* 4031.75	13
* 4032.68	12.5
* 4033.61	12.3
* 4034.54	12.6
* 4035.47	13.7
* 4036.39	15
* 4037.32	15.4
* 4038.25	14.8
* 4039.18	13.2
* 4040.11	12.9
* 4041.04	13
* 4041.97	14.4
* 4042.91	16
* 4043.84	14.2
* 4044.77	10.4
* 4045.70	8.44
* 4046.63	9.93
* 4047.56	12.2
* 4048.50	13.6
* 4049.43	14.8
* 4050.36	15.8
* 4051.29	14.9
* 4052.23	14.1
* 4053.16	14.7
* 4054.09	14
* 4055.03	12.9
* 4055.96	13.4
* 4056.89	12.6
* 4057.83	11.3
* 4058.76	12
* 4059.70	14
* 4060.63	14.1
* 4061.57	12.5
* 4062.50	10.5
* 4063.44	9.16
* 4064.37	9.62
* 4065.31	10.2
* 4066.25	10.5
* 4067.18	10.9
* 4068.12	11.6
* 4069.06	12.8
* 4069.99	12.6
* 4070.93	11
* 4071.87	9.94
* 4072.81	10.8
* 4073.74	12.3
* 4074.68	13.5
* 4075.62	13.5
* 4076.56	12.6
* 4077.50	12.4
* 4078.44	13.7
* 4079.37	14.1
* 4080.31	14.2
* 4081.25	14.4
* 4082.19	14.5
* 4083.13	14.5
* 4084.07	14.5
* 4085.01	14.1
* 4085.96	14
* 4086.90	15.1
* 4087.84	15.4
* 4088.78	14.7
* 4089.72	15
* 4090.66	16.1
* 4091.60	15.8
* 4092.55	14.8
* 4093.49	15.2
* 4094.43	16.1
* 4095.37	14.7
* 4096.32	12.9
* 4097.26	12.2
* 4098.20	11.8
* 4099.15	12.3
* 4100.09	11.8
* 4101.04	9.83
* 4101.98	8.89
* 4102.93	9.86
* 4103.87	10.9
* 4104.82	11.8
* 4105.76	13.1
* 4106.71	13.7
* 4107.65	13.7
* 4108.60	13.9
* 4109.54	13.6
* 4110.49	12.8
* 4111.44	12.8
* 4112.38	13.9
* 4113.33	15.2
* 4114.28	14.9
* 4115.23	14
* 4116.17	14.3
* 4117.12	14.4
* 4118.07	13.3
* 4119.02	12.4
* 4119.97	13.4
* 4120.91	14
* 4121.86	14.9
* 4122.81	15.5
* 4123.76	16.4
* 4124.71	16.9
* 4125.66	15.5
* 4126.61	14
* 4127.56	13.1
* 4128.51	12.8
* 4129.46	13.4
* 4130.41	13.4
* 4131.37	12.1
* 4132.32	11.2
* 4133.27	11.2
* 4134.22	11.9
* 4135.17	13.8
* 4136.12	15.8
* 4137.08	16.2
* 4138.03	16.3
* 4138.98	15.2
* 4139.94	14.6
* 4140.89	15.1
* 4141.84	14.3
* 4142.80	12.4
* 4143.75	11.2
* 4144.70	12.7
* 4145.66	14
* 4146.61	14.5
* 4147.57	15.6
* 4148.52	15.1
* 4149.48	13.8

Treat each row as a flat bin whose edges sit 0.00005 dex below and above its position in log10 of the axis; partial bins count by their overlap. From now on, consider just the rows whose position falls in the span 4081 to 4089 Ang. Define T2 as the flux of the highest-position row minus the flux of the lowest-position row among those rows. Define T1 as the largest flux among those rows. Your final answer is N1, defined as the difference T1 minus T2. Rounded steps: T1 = 15.4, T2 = 0.3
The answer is 15.1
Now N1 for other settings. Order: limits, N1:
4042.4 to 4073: 21.2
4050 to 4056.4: 18.2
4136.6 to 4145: 19.8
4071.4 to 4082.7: 9.9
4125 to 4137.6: 15.5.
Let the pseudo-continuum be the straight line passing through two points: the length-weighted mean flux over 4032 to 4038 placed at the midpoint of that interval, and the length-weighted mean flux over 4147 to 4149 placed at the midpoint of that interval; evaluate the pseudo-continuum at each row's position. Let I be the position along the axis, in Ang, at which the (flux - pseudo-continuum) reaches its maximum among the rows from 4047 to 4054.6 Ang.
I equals 4050.36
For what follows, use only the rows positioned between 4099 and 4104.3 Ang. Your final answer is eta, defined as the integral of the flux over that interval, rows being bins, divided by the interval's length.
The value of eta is 10.5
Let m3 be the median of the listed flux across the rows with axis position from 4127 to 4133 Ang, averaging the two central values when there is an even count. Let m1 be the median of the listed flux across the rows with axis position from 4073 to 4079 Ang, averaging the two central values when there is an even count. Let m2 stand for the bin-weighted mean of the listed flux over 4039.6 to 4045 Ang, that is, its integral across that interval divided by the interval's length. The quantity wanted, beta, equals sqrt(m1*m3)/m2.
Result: 0.96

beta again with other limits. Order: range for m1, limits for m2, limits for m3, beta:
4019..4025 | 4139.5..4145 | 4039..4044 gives 1.02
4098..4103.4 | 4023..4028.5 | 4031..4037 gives 0.95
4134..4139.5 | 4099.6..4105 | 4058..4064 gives 1.32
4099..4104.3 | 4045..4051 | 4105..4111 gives 0.96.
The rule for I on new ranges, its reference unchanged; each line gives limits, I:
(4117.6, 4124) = 4123.76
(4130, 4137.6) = 4137.08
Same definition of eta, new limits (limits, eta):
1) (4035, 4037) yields 14.5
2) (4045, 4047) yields 9.3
